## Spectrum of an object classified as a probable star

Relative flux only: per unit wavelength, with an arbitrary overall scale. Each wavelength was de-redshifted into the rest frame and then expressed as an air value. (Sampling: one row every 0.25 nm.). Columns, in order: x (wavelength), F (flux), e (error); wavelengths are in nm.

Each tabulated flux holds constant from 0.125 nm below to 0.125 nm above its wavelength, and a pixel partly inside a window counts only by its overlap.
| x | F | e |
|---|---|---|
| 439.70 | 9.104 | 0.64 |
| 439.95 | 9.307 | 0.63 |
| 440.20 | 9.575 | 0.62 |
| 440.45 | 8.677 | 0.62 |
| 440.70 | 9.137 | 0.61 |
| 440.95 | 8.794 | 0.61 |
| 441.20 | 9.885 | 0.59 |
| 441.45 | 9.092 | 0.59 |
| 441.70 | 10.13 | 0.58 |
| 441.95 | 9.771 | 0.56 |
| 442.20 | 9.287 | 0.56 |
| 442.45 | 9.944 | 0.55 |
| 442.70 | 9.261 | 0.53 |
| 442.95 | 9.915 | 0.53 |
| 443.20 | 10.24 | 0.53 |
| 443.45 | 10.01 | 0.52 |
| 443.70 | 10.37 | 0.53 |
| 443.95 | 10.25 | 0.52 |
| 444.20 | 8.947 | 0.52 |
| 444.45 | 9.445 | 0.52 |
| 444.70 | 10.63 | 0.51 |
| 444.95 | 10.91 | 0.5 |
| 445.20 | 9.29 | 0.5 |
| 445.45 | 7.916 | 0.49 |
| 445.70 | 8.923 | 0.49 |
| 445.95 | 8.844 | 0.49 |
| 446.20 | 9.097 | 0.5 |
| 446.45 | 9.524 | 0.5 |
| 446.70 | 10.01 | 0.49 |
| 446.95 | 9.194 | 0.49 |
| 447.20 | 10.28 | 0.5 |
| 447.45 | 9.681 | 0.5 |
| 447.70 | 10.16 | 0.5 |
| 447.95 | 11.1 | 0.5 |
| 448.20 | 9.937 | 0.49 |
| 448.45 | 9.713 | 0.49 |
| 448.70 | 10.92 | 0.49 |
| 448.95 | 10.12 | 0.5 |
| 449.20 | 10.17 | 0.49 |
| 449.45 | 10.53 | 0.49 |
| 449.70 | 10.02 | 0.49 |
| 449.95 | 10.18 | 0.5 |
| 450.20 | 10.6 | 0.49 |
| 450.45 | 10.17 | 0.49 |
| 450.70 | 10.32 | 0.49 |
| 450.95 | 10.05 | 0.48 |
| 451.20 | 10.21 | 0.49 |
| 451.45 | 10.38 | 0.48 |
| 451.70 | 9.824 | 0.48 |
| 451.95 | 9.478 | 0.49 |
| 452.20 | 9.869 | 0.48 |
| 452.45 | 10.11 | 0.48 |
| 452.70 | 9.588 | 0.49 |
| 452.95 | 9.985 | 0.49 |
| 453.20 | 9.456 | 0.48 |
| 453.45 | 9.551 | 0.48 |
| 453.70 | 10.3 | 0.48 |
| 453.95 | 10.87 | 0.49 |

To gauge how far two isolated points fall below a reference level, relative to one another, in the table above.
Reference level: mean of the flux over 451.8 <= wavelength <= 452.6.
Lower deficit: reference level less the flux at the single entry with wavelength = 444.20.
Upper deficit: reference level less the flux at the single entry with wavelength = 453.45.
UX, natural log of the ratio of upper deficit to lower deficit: -1.2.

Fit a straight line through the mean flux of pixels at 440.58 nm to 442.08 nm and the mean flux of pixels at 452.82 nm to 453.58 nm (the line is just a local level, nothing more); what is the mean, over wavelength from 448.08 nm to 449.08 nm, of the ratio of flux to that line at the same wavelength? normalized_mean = 1.06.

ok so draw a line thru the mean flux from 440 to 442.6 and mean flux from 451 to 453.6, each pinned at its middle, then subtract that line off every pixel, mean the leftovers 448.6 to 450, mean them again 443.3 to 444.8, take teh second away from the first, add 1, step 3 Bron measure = 1.18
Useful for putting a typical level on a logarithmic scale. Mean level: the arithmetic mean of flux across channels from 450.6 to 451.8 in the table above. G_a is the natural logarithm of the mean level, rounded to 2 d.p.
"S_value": 2.32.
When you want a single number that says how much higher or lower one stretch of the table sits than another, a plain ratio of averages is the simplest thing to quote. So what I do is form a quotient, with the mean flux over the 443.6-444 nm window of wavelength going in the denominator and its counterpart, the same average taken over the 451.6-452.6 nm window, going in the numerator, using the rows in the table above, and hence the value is 0.95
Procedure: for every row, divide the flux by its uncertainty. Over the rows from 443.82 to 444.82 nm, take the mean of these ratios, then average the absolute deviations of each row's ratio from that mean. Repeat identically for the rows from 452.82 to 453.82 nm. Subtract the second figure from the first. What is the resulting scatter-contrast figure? 0.74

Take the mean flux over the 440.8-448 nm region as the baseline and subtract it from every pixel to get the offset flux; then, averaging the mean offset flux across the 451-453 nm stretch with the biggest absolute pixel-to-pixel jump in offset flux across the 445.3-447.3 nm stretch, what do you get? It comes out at 0.67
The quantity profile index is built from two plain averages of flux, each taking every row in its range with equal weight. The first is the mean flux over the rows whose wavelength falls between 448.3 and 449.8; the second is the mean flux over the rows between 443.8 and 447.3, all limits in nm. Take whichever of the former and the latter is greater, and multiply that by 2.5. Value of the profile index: 25.6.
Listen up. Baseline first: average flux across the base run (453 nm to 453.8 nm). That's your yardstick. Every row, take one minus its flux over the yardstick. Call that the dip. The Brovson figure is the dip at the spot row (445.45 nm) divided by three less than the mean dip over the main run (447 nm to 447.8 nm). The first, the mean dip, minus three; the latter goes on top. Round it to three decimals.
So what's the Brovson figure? -0.063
